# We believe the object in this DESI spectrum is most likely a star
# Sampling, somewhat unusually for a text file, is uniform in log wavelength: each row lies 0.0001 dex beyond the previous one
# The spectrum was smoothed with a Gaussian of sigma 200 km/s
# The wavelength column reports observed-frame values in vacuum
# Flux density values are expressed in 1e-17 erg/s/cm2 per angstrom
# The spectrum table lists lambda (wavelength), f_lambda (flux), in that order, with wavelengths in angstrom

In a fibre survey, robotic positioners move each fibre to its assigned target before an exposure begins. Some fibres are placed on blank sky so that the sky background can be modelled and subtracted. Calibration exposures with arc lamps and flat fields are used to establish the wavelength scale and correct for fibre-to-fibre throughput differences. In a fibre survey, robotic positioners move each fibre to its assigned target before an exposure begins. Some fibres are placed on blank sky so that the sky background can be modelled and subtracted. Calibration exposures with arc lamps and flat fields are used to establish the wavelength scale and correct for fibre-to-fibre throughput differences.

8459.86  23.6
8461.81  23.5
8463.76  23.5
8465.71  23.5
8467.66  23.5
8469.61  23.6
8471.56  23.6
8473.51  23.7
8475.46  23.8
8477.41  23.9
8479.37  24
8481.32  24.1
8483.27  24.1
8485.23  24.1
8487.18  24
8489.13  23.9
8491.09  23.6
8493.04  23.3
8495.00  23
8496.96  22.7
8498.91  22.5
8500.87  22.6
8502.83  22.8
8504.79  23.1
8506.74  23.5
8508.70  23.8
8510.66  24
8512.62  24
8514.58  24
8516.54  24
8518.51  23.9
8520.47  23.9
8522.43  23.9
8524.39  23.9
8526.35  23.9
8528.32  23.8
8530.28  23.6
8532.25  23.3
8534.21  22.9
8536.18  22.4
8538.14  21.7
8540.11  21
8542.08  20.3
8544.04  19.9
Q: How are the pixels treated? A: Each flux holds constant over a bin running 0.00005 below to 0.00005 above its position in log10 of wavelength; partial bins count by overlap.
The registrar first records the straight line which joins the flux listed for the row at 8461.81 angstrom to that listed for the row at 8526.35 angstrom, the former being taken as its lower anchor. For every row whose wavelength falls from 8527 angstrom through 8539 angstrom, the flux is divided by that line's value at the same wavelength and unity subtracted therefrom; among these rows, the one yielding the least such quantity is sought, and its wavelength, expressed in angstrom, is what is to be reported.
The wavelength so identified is 8538.14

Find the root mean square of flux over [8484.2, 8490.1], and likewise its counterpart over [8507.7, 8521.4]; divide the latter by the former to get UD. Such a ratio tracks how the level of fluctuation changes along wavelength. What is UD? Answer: 1.00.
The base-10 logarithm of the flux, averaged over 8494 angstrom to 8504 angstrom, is 1.36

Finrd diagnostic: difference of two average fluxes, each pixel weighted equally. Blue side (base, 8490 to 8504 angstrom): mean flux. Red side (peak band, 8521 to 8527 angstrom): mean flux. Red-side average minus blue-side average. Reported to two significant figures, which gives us 1.0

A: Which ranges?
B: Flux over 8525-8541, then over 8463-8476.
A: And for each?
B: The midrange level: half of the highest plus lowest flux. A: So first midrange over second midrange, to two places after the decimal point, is 0.95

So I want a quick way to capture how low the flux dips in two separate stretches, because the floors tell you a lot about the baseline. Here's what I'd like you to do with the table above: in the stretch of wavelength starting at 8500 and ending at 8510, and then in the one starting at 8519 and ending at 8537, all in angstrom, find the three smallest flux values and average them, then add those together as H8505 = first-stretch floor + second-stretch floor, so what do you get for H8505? 45.7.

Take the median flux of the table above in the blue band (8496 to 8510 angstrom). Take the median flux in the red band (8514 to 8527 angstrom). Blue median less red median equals -1.1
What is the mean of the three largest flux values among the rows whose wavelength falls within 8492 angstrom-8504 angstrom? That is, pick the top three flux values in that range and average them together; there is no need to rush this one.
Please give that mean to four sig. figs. 23.03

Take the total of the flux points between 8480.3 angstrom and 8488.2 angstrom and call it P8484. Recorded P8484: 96.3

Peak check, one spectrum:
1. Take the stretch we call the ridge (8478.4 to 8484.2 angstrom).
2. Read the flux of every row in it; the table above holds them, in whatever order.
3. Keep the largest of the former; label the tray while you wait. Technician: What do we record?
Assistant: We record 24.1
